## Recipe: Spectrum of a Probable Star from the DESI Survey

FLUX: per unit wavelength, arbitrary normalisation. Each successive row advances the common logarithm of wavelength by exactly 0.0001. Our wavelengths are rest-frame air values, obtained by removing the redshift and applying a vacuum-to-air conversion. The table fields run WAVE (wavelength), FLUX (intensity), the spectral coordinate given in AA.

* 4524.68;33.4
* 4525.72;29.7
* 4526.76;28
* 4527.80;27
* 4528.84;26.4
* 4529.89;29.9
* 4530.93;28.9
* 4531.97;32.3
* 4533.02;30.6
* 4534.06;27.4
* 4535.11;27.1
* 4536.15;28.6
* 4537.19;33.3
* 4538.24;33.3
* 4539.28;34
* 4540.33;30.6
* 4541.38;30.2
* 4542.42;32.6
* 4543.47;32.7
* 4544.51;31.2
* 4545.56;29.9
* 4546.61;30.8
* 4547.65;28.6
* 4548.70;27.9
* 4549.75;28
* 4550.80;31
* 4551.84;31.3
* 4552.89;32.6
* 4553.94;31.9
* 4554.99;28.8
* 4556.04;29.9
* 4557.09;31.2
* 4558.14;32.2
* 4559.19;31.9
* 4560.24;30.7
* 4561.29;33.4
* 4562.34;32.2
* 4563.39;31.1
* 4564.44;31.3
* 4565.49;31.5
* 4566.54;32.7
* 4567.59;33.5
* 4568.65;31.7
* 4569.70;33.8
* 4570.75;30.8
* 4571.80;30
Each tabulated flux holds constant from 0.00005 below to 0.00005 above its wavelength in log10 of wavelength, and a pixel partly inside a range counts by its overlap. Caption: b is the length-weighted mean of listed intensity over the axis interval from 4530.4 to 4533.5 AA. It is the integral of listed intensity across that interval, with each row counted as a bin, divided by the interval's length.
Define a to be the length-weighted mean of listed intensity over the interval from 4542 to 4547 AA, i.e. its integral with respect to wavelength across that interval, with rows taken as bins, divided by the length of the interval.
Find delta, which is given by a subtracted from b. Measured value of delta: -0.8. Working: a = 31.4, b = 30.6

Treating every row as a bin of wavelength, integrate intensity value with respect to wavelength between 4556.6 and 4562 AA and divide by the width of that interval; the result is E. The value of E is 31.9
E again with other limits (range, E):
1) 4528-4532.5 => 29.2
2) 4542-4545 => 32.2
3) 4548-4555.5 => 30.2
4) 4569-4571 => 32.5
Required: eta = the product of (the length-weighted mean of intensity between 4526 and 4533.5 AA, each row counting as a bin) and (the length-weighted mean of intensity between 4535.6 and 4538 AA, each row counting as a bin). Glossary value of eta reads 906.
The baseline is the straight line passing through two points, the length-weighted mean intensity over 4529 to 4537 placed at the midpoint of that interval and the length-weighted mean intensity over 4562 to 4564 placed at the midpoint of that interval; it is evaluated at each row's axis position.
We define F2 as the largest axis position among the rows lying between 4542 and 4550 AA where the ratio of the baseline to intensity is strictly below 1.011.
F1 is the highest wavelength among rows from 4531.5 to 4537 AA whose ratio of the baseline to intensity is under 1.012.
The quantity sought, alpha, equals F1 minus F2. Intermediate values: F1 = 4533.02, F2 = 4546.61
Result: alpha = -13.6 AA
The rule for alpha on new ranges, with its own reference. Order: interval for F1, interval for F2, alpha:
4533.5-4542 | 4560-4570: -28.3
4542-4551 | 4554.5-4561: -8.4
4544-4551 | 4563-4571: -18.9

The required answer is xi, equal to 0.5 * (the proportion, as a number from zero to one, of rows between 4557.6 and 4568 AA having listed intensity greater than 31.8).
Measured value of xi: 0.30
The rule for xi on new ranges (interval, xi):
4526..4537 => 0.05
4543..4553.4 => 0.10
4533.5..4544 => 0.25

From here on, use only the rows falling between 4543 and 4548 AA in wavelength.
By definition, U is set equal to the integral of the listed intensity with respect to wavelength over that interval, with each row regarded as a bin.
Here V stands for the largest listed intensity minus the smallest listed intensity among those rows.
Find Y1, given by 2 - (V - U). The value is 152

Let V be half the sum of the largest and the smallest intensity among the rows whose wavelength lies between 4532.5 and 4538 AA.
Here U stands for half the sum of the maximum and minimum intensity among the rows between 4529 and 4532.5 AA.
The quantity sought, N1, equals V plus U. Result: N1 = 60.8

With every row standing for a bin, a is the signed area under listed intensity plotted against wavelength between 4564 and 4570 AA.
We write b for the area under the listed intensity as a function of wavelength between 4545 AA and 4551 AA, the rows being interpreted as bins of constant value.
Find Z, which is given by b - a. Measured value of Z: -19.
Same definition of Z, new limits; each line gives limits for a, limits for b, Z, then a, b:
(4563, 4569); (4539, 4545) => -1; 192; 191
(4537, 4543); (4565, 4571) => 1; 193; 194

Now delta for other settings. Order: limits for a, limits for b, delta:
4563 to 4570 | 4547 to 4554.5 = -2.0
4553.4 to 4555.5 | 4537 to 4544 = 2.0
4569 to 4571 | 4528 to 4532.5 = -3.3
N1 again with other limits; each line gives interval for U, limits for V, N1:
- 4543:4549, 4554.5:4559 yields 60.8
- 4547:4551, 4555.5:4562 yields 61.1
